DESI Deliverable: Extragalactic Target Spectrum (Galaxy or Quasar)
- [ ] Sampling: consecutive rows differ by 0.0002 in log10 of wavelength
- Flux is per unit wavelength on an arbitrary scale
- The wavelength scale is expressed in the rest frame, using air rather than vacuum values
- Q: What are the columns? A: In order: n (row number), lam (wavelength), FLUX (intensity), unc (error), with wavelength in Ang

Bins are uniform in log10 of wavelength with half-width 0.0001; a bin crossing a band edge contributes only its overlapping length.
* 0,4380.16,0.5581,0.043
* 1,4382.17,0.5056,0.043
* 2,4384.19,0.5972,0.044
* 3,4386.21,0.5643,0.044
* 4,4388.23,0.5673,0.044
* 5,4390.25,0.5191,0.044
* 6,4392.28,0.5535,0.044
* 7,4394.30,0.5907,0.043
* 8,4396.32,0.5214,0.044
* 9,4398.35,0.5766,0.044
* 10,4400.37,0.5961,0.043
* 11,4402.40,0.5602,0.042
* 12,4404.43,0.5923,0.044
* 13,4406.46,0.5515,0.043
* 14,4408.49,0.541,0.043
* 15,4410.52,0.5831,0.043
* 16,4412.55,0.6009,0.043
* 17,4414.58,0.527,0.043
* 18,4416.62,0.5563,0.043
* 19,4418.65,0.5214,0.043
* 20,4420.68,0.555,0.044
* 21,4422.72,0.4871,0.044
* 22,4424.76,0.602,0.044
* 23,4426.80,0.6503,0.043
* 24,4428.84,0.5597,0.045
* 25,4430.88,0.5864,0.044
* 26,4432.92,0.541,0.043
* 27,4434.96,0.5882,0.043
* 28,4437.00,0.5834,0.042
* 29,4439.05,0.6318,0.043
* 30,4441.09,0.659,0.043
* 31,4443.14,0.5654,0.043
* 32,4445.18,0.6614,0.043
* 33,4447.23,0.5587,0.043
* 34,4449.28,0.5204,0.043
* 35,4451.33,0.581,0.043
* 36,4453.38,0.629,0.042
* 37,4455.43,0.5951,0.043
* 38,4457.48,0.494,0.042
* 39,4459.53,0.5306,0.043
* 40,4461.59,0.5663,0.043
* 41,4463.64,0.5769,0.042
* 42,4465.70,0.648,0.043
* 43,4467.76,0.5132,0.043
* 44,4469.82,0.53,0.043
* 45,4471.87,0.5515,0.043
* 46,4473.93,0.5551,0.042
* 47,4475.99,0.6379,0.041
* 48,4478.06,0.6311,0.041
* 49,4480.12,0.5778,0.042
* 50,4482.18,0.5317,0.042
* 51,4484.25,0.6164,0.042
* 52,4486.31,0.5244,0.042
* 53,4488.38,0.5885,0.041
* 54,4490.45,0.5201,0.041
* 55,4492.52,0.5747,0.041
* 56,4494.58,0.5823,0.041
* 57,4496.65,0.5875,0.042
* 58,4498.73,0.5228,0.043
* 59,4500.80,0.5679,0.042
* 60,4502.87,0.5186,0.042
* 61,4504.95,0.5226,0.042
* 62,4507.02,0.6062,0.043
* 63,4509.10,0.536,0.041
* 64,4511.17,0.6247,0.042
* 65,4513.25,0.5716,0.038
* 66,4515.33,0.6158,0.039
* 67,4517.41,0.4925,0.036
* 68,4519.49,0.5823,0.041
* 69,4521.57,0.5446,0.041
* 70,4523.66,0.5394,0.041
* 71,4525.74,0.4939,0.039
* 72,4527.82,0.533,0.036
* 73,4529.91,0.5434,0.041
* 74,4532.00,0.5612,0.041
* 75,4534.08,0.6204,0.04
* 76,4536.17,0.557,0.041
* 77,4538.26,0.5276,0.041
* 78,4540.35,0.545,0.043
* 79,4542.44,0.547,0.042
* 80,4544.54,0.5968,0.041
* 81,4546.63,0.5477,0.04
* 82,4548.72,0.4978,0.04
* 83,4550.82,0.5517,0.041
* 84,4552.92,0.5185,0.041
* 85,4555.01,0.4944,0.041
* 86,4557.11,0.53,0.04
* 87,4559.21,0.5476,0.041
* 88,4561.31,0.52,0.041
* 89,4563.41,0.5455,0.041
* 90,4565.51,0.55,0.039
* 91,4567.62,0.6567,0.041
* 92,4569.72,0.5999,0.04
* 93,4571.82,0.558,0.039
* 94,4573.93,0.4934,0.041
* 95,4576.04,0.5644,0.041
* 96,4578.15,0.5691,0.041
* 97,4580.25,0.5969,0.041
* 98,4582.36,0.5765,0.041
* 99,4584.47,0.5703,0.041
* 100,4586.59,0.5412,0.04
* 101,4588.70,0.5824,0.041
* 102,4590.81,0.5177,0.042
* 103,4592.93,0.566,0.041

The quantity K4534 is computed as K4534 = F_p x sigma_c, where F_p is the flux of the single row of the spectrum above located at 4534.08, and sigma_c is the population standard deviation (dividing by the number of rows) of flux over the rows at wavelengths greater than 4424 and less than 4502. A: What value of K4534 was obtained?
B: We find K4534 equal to 0.027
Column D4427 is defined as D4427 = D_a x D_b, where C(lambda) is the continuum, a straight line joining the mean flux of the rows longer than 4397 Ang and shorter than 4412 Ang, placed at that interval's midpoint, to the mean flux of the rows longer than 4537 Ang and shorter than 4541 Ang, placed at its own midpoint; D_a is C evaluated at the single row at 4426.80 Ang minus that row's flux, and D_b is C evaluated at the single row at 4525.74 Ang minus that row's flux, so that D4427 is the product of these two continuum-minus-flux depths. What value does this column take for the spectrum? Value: -0.004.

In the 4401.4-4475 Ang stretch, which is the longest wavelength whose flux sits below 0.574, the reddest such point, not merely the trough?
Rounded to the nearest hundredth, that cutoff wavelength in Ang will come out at 4473.93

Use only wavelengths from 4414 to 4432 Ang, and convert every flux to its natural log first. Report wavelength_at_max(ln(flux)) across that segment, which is 4426.80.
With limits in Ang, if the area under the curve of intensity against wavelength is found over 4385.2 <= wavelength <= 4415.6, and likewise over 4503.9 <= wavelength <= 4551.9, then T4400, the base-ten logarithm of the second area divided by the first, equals 0.19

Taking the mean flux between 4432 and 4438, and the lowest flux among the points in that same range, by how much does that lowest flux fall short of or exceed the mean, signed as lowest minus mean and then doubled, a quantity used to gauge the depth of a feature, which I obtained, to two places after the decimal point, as -0.06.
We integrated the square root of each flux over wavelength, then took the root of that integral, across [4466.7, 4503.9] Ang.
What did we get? 5.3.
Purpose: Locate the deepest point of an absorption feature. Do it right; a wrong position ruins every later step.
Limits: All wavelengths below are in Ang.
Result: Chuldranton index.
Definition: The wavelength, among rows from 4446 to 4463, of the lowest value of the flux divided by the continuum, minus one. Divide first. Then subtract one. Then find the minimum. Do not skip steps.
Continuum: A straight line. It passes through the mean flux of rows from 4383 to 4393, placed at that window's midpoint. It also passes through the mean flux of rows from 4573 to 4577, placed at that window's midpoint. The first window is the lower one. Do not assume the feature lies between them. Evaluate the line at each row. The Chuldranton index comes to 4457.48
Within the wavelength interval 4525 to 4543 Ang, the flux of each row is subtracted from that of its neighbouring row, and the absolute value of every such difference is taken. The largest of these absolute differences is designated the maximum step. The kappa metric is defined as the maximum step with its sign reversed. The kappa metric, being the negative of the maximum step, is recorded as -0.06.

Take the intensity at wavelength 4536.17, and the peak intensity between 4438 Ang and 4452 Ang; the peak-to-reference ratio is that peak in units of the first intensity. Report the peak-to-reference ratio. 1.19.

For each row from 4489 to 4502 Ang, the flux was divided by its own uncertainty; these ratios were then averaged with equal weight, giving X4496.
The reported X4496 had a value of 13.4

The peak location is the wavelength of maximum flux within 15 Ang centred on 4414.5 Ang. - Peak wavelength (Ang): 4412.55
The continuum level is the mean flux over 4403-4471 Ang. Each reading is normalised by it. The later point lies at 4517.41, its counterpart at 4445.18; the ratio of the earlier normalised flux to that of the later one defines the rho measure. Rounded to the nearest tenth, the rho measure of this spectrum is 1.3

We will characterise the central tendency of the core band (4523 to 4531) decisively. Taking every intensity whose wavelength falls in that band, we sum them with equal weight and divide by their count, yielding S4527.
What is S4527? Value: 0.527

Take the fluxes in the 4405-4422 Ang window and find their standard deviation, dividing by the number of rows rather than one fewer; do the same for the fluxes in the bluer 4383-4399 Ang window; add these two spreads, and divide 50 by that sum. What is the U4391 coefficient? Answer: 959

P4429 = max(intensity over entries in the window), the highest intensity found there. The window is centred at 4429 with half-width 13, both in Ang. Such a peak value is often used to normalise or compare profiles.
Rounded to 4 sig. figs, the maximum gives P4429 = 0.6590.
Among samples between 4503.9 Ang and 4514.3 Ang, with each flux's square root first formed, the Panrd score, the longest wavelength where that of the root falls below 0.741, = 4509.10 Ang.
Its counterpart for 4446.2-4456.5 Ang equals 4449.28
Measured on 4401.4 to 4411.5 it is 4408.49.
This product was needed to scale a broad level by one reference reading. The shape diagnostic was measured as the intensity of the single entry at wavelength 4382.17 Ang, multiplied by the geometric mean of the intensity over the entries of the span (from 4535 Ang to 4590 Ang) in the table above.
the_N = 0.28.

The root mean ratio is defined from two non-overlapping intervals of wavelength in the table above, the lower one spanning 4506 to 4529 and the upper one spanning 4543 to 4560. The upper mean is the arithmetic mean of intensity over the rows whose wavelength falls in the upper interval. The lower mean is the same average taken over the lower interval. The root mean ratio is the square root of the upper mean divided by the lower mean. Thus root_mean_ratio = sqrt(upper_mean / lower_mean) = 0.980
